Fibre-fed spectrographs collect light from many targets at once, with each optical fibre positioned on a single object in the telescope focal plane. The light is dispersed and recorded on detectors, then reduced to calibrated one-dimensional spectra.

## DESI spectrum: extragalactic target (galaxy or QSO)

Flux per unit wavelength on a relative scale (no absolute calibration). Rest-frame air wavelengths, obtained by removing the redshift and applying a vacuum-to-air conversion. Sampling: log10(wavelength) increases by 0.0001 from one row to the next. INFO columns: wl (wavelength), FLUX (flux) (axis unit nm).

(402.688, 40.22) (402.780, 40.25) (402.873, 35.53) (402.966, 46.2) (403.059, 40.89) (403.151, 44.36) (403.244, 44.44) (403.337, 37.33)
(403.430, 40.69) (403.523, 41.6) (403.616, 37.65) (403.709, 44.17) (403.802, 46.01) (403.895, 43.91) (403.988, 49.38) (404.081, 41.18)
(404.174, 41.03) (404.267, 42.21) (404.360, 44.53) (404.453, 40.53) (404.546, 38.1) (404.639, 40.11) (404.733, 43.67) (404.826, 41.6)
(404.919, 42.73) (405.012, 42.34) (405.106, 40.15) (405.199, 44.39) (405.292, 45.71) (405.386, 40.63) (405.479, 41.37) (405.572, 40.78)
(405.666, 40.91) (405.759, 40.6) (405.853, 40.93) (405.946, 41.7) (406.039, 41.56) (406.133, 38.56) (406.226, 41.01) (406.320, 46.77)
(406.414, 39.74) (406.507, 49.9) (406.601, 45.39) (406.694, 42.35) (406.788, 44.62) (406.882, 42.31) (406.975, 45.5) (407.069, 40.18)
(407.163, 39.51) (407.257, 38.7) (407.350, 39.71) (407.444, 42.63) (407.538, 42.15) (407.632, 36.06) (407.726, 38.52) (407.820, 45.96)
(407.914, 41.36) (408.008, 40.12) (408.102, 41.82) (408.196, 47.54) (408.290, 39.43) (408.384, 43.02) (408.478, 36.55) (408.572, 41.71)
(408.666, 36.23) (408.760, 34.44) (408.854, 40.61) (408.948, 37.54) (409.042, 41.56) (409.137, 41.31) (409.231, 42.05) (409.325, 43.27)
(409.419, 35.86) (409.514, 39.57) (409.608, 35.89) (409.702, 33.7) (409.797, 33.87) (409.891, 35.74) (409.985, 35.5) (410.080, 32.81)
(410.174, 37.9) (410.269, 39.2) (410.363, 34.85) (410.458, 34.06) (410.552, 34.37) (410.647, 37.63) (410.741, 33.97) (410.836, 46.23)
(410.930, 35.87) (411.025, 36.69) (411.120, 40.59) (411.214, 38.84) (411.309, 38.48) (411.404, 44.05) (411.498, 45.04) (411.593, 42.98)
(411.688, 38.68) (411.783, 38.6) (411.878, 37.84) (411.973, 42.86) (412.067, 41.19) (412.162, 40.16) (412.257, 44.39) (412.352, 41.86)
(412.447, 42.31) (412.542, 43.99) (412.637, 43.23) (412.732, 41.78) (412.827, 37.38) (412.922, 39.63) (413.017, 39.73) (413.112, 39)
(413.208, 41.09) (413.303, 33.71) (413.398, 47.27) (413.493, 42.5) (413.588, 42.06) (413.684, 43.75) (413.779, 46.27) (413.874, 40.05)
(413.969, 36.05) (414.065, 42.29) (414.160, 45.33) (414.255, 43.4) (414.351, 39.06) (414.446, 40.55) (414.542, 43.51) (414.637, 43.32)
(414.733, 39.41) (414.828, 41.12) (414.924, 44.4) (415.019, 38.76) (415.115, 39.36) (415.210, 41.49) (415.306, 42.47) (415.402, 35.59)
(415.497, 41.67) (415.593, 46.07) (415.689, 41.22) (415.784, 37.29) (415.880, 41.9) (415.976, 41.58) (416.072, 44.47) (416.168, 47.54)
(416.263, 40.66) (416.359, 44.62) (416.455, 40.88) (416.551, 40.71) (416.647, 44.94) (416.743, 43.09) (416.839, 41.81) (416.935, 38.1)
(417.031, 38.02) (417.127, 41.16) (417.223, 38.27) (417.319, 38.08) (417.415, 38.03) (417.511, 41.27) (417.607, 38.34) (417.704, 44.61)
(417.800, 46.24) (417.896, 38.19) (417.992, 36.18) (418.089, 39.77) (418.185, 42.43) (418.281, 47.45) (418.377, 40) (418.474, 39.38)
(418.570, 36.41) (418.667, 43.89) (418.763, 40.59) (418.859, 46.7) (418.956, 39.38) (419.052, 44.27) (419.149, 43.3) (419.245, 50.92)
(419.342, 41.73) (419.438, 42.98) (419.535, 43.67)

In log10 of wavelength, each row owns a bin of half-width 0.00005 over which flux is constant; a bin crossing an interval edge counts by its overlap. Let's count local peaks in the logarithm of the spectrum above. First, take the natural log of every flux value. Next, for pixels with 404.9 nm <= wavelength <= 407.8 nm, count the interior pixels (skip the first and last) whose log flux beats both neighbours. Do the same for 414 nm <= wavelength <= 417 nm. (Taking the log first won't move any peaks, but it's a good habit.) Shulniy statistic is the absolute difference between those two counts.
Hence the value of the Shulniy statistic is 0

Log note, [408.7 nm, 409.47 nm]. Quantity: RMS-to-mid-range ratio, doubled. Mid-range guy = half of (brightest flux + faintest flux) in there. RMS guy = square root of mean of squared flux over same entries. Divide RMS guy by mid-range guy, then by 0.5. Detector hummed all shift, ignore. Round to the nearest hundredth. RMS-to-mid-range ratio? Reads 2.04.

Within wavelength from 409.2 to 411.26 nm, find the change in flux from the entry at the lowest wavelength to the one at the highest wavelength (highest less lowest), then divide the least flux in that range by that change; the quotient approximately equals -10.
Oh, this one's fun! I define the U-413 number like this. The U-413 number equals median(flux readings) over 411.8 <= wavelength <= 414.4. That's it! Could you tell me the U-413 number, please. 41.9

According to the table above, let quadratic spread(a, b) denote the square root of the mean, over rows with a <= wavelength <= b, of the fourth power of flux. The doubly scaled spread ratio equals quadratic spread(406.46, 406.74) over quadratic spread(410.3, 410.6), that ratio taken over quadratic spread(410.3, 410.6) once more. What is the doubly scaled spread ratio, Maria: 0.0015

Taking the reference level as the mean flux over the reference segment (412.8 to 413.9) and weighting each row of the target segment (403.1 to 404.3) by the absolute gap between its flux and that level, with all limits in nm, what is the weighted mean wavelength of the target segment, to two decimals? 403.67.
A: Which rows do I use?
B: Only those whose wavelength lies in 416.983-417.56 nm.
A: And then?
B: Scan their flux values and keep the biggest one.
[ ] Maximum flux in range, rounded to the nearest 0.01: 41.27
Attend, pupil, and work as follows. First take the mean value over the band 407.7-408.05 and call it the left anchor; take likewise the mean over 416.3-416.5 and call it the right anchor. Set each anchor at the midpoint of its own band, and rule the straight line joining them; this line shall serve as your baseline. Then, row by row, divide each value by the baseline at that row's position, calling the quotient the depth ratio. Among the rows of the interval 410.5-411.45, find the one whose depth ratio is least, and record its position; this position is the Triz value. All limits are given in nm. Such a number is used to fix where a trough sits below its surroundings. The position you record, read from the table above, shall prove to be 410.741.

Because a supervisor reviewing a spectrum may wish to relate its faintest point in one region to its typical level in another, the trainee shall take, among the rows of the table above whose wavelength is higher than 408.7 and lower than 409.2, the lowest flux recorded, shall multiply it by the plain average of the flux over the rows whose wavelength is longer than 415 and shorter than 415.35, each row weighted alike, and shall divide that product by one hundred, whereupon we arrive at 14.0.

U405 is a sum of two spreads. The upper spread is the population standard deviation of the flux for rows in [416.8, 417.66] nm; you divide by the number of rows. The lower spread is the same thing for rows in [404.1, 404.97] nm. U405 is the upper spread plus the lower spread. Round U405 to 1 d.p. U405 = 3.4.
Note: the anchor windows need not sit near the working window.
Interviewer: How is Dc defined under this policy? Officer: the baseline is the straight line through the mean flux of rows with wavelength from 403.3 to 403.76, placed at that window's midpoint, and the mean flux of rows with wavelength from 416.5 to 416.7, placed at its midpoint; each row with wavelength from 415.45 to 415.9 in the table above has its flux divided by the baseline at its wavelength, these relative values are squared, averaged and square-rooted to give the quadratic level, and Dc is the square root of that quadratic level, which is 0.99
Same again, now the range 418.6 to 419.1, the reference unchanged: 1.00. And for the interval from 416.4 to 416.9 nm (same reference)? 0.99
